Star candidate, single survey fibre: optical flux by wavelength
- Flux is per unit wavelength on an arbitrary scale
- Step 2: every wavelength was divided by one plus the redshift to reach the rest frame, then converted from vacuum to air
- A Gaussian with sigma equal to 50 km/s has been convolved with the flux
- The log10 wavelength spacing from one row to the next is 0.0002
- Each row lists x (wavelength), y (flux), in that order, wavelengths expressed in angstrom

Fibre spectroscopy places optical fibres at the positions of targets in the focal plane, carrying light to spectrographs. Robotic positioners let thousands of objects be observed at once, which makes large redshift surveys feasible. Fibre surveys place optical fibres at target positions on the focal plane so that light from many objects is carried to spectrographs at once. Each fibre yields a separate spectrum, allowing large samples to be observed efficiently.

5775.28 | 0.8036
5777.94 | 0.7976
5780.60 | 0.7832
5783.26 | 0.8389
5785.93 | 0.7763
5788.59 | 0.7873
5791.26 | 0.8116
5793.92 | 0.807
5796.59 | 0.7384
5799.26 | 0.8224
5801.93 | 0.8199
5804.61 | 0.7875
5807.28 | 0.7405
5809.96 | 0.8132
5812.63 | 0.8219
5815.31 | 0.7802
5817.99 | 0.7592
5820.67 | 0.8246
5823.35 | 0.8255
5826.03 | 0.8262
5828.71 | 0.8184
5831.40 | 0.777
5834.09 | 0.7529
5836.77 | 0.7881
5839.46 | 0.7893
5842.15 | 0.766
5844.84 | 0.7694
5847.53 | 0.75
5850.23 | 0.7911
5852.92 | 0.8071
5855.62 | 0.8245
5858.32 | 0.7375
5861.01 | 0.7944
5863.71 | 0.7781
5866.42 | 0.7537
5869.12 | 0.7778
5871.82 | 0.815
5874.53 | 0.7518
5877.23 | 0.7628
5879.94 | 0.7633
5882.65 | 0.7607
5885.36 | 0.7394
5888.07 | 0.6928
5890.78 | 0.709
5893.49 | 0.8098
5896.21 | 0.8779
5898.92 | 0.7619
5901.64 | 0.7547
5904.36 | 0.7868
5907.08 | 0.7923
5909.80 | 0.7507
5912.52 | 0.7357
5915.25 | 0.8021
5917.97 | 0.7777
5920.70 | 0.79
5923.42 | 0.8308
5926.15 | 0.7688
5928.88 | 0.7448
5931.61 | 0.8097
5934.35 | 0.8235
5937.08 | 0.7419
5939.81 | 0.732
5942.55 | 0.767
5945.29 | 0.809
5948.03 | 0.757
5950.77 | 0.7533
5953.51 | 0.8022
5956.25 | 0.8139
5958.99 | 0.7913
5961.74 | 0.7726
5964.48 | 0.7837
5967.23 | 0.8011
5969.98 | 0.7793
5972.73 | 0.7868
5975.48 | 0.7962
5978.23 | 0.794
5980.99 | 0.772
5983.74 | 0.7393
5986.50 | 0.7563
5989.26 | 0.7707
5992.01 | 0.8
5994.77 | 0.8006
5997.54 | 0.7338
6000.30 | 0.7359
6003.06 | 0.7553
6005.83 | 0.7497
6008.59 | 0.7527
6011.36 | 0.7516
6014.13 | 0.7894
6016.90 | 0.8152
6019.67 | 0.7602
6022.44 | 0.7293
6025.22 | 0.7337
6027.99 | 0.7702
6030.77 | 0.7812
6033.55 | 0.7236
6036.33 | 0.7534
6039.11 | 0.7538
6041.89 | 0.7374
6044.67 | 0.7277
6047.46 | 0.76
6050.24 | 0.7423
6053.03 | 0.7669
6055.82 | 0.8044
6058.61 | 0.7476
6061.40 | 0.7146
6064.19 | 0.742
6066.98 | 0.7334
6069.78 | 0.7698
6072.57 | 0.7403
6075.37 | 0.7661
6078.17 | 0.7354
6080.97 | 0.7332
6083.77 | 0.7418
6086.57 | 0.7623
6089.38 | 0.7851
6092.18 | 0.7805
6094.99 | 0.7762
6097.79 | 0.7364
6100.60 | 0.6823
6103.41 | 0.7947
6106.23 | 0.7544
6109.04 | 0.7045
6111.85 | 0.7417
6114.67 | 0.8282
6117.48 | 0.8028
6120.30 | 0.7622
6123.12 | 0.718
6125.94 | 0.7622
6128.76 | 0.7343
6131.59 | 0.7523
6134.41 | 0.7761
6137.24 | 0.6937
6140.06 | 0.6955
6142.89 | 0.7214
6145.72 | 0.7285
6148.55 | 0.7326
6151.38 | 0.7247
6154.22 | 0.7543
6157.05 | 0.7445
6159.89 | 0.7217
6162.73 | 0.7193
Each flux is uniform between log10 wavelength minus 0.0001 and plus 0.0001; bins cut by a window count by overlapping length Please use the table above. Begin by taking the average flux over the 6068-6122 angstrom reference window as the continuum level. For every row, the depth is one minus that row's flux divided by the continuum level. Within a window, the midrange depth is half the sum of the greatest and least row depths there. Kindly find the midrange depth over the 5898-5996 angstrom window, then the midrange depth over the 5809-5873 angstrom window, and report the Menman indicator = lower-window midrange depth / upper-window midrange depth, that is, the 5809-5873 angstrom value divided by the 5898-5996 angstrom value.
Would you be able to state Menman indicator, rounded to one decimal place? 1.0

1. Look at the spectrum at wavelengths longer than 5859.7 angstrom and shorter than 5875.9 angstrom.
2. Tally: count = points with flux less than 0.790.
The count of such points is 4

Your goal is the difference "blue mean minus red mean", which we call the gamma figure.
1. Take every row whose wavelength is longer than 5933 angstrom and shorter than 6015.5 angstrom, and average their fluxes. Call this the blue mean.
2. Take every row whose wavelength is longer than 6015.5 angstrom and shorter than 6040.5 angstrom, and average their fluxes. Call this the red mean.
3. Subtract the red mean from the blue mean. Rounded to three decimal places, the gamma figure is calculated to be 0.016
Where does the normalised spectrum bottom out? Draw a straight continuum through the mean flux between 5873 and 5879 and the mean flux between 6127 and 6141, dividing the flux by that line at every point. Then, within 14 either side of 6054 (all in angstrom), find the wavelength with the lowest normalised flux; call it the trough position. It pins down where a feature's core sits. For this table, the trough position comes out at 6061.40 angstrom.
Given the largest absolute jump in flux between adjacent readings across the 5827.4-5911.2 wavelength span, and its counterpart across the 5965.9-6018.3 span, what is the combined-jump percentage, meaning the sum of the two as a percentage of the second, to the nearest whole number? 274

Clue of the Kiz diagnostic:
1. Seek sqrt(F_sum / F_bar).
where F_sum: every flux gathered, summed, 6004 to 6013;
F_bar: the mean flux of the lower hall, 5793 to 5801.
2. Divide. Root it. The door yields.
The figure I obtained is 1.69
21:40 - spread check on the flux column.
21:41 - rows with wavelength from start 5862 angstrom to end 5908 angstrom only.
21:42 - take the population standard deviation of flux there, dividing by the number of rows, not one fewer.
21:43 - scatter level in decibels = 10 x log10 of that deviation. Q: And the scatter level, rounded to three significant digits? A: -13.9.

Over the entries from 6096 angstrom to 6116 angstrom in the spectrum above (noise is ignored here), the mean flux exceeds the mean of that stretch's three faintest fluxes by 0.041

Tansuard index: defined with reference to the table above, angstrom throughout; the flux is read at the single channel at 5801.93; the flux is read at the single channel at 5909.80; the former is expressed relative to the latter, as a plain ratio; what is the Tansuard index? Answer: 1.09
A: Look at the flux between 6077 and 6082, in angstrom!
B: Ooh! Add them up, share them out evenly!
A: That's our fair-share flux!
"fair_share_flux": 0.734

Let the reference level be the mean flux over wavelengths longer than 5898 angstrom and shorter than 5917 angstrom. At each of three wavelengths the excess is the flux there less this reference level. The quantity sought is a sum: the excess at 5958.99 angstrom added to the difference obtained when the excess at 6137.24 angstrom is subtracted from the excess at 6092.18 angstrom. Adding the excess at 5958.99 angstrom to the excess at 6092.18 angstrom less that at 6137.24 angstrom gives 0.109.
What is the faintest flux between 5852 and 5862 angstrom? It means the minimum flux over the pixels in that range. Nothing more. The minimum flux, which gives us 0.7375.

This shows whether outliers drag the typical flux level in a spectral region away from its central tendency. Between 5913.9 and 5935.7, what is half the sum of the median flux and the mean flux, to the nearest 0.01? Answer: 0.79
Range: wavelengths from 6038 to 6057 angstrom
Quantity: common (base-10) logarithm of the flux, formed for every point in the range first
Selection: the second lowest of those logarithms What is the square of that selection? 0.0175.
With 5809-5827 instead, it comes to 0.0116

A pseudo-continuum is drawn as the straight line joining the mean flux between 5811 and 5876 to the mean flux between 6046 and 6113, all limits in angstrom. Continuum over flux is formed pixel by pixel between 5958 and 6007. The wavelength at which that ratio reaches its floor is 5994.77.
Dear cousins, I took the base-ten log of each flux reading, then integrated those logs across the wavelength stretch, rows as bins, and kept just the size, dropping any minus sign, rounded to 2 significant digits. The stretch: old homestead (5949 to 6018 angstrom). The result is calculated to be 7.6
